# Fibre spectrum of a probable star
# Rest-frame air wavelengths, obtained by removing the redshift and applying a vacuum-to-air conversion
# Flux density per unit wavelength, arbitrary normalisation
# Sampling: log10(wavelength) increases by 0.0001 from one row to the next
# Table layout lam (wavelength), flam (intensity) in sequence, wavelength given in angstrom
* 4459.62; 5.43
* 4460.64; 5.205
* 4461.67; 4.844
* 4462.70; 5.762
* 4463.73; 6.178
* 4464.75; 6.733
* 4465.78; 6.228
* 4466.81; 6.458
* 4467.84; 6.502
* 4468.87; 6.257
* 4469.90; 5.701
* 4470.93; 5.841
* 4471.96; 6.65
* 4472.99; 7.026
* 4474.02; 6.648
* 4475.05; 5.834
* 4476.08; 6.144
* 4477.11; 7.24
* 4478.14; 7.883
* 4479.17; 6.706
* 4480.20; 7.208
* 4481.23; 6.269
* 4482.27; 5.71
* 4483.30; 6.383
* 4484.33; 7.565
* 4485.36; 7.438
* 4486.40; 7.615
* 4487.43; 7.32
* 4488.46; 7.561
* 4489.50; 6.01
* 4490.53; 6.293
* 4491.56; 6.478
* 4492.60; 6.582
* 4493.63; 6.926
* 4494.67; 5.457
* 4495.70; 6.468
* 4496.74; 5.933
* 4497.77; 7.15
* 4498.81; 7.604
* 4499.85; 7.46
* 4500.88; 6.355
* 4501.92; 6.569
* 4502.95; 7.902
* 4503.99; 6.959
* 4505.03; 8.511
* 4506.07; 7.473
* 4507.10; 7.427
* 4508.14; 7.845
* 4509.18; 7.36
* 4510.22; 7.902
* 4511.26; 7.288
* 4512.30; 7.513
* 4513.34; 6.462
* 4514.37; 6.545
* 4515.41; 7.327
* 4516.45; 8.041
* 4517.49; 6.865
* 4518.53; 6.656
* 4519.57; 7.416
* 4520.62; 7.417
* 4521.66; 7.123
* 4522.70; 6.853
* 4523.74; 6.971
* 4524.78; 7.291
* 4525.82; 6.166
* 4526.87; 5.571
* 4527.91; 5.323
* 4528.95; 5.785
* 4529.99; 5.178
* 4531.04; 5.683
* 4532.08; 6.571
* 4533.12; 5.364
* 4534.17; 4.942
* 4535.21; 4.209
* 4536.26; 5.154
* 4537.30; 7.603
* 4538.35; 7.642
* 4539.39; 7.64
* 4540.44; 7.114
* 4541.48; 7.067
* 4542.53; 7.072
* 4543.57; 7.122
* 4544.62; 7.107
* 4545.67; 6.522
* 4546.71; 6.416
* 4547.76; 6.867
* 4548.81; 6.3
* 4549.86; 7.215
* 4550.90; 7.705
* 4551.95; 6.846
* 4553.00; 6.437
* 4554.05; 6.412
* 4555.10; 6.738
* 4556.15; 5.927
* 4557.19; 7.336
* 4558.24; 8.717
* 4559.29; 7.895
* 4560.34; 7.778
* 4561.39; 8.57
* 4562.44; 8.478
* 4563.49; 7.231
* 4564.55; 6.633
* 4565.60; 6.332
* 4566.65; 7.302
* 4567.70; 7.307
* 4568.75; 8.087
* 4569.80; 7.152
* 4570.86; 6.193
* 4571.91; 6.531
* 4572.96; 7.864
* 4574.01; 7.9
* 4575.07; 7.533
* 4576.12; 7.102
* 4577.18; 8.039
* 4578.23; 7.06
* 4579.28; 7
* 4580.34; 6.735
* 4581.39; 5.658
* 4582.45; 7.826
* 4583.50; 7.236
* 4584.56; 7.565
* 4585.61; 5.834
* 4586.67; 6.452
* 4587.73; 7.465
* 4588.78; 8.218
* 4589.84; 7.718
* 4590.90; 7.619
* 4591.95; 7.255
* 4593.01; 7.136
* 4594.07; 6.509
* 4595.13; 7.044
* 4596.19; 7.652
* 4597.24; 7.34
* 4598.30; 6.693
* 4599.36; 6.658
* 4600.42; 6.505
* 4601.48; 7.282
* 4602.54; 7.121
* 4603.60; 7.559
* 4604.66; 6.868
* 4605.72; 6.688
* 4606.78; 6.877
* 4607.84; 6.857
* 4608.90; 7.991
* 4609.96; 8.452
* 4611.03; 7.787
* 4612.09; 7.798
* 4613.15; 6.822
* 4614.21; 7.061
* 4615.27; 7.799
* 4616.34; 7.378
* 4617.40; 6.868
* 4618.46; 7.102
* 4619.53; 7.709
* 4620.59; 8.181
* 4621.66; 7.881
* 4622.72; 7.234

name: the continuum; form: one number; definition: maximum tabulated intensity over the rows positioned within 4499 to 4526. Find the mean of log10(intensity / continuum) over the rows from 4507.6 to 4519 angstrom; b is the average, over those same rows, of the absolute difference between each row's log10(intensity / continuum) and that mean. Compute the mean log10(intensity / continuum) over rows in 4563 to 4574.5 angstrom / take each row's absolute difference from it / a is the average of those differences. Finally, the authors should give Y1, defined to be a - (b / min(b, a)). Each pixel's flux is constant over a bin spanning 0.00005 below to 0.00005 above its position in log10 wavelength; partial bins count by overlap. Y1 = -0.97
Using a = 0.032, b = 0.028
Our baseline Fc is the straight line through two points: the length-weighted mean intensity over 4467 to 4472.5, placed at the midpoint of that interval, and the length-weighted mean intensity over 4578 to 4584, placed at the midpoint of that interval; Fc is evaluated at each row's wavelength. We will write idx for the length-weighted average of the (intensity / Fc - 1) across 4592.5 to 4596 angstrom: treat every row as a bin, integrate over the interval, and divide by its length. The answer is -0.005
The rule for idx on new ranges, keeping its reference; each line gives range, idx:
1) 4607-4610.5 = 0.084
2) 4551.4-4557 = -0.032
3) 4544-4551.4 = 0.026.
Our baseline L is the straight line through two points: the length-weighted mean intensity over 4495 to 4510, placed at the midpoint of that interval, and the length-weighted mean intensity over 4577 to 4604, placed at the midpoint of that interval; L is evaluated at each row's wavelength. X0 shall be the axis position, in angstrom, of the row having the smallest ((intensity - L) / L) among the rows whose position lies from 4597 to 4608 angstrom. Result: 4600.42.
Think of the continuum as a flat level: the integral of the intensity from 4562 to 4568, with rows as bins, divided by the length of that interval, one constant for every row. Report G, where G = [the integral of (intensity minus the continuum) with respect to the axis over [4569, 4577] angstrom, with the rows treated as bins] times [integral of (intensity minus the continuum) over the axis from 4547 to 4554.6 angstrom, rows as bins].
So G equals -1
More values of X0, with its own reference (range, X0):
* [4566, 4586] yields 4581.39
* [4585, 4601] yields 4585.61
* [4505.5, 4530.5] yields 4529.99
